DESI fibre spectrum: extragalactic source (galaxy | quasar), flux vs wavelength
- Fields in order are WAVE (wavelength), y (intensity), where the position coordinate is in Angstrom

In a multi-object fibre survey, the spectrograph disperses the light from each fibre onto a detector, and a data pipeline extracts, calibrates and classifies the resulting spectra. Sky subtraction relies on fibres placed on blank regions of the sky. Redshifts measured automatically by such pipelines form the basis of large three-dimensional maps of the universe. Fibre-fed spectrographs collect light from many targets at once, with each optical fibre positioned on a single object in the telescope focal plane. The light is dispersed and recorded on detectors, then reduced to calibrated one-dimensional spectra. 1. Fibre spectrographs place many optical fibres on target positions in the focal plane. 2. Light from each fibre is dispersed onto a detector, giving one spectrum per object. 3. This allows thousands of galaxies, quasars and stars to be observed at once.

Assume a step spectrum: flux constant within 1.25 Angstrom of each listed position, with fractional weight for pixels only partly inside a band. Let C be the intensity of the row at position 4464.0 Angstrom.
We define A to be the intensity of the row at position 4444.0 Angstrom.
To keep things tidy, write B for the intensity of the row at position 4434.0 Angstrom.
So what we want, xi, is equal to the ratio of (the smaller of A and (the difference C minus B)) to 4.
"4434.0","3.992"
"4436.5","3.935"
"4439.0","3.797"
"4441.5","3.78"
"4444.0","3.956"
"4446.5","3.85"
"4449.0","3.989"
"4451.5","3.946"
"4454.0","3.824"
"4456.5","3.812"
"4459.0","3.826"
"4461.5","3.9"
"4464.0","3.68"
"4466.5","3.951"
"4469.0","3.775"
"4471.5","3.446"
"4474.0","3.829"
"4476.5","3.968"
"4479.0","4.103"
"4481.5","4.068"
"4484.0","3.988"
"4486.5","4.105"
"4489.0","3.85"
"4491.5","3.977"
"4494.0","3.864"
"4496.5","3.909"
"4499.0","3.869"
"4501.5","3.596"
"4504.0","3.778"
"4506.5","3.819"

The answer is -0.078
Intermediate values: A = 3.956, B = 3.992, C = 3.68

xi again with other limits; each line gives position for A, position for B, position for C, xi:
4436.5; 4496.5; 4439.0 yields -0.028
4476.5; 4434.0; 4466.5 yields -0.010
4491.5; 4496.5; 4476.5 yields 0.015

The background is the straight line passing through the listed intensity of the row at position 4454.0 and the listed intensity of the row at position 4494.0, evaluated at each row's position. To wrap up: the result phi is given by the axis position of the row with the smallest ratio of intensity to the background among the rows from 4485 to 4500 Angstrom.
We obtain 4489.0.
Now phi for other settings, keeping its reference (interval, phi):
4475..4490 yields 4489.0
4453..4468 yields 4464.0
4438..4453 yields 4441.5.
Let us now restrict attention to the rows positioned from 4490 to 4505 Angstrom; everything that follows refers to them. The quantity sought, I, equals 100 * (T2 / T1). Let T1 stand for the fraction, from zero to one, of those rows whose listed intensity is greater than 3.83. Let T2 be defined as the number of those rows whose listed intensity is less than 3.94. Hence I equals 750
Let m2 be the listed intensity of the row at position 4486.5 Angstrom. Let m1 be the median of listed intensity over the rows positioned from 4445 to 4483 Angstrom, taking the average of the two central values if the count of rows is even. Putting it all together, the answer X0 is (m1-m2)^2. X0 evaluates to 0.065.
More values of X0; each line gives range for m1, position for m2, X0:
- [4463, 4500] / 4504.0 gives 0.017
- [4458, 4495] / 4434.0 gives 0.008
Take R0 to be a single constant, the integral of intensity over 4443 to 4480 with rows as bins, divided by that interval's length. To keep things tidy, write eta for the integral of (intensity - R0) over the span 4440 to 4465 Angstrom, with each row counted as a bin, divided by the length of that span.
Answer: 0.00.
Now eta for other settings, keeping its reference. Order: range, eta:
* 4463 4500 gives 0.04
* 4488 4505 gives -0.02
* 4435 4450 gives 0.03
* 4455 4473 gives -0.08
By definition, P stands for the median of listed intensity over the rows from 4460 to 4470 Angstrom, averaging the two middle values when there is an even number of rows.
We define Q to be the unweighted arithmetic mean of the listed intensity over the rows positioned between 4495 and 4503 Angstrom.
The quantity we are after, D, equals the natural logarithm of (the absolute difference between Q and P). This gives -3.08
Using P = 3.84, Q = 3.79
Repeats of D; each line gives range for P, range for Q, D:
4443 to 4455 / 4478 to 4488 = -2.12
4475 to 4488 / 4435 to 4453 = -1.74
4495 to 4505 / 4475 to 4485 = -1.57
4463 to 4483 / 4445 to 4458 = -5.15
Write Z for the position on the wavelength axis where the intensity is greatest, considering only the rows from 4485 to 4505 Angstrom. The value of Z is 4486.5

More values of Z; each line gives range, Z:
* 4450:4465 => 4451.5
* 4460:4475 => 4466.5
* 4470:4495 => 4486.5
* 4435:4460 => 4449.0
